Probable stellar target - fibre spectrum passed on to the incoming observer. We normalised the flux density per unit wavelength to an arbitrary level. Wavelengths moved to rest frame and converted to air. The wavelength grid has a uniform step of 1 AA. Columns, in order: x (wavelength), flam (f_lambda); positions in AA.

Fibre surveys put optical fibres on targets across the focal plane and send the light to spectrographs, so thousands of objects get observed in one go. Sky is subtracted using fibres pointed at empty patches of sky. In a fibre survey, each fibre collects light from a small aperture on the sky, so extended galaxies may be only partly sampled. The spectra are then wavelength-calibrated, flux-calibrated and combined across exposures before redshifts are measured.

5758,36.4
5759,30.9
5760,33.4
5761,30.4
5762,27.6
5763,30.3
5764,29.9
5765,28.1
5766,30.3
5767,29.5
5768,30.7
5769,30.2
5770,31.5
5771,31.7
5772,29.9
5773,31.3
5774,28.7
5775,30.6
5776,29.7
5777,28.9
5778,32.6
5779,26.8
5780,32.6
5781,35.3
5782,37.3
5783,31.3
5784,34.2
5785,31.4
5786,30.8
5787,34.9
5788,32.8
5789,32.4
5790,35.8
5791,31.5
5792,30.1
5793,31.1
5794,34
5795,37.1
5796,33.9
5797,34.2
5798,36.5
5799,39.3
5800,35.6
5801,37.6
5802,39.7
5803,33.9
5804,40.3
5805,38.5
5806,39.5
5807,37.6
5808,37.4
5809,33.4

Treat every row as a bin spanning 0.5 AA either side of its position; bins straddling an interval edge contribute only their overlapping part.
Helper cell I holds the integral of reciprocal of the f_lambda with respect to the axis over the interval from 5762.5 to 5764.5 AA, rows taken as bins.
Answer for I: 0.0664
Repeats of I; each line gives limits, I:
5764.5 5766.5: 0.0686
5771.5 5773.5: 0.0654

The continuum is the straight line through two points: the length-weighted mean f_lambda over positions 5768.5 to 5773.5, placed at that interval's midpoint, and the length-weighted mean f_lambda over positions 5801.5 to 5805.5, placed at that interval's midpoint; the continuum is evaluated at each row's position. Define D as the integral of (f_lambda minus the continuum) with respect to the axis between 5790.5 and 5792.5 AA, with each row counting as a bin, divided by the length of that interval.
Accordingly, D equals -4.6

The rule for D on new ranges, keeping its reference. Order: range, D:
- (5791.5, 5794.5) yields -4.0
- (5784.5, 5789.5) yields -2.0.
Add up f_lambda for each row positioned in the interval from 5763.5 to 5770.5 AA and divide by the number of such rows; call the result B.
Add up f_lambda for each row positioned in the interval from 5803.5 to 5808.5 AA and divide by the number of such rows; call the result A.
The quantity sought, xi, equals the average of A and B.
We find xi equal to 34.3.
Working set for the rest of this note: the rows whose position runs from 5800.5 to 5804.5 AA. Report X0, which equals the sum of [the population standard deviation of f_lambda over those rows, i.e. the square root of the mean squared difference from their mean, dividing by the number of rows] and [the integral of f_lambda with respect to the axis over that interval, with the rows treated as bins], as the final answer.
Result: 154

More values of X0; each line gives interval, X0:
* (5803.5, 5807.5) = 157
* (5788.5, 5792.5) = 132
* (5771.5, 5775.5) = 121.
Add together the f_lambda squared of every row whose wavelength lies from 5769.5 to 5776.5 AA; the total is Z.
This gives 6513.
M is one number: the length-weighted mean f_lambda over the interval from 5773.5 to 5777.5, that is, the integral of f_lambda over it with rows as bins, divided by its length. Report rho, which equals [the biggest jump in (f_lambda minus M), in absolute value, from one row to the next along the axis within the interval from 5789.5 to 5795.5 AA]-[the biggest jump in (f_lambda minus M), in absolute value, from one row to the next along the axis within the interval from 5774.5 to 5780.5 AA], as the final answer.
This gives -1.5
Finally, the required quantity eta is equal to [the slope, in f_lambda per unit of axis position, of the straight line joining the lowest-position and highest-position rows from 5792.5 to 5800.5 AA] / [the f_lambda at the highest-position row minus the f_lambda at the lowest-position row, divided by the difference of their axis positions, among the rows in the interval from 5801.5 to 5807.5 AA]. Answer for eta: -1.5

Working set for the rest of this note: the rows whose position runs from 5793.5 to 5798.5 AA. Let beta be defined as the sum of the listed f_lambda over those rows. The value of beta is 176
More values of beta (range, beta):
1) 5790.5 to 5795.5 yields 164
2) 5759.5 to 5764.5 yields 152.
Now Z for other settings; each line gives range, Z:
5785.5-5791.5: 6566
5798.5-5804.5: 8575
